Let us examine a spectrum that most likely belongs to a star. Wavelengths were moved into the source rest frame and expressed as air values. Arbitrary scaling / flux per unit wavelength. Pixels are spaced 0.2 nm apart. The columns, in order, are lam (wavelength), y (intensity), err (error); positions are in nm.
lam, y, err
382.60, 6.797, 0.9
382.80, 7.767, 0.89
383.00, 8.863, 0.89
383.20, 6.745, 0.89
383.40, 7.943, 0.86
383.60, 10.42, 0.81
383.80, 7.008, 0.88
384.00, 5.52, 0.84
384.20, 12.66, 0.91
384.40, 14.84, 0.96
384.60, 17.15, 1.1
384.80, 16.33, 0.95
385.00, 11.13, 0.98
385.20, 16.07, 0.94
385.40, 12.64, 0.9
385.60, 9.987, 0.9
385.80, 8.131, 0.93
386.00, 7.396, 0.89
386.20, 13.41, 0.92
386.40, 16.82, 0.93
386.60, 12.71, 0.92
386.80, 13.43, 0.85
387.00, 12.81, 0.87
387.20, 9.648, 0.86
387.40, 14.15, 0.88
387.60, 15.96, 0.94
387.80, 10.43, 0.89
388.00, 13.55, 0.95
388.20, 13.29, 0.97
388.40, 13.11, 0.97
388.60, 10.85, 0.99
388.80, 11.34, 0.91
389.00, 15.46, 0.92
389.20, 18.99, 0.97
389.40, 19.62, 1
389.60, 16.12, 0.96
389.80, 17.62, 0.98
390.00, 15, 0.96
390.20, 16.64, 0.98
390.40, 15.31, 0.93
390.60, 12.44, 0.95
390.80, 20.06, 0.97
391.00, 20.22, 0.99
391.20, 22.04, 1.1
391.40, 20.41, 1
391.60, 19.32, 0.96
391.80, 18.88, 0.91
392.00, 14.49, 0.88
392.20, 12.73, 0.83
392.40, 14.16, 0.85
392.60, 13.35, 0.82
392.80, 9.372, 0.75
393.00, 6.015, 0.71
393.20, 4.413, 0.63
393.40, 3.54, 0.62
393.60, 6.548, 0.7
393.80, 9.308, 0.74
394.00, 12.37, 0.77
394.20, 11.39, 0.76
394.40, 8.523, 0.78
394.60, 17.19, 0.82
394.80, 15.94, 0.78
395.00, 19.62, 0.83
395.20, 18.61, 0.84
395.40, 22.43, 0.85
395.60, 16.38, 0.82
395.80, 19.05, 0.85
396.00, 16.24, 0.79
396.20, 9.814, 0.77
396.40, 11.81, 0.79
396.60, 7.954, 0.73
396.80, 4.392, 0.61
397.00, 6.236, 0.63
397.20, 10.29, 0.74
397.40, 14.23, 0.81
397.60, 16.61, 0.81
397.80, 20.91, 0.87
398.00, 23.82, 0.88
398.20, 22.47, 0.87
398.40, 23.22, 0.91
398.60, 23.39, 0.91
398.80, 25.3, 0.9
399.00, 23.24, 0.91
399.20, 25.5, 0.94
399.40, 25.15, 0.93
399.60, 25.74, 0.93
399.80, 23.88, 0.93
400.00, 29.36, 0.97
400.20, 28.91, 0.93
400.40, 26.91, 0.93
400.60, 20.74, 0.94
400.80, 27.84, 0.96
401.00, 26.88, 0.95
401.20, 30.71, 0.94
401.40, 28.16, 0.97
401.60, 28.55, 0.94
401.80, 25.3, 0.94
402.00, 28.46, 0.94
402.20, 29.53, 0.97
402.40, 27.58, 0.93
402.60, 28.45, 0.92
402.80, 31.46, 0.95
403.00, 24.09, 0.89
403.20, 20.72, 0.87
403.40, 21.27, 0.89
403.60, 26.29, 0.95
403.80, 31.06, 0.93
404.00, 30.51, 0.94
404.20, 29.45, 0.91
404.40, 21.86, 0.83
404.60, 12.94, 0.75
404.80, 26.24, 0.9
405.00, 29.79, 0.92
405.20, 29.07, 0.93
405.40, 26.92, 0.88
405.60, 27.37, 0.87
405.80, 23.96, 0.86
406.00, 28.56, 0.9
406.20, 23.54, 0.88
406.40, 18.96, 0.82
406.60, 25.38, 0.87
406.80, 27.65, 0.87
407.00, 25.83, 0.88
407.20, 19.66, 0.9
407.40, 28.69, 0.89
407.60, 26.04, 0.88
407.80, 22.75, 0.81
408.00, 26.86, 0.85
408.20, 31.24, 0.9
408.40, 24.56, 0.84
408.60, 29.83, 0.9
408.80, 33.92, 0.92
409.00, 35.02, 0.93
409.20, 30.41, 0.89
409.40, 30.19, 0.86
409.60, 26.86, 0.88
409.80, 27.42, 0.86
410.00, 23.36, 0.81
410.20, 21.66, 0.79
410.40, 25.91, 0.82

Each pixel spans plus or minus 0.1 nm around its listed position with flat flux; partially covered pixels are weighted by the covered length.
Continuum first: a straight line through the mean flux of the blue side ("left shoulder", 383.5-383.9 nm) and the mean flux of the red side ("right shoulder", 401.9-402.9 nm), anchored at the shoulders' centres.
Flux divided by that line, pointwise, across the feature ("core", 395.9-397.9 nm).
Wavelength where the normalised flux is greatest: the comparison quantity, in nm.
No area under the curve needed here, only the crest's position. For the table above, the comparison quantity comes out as 397.80 nm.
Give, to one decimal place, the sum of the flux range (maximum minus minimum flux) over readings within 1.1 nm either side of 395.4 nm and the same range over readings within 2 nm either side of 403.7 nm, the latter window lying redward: 32.4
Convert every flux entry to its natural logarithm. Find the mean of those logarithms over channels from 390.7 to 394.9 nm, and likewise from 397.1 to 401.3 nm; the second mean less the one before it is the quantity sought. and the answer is 0.653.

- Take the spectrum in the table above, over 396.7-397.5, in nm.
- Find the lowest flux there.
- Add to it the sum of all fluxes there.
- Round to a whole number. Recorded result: 40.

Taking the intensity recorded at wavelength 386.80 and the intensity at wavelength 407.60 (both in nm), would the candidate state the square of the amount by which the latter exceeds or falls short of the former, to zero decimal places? 159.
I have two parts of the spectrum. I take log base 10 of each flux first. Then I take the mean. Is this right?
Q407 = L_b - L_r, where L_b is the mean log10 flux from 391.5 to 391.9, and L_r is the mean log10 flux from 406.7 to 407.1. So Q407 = -0.15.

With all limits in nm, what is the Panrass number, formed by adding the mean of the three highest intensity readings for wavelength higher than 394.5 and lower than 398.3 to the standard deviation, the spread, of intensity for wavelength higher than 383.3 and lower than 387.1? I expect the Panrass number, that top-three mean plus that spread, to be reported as 26.4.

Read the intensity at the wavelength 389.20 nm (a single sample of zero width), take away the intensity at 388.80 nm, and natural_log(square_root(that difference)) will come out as 1.0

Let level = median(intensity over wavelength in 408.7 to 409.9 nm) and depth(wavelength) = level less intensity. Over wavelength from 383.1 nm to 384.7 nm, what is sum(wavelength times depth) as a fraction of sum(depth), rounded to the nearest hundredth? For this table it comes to 383.83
